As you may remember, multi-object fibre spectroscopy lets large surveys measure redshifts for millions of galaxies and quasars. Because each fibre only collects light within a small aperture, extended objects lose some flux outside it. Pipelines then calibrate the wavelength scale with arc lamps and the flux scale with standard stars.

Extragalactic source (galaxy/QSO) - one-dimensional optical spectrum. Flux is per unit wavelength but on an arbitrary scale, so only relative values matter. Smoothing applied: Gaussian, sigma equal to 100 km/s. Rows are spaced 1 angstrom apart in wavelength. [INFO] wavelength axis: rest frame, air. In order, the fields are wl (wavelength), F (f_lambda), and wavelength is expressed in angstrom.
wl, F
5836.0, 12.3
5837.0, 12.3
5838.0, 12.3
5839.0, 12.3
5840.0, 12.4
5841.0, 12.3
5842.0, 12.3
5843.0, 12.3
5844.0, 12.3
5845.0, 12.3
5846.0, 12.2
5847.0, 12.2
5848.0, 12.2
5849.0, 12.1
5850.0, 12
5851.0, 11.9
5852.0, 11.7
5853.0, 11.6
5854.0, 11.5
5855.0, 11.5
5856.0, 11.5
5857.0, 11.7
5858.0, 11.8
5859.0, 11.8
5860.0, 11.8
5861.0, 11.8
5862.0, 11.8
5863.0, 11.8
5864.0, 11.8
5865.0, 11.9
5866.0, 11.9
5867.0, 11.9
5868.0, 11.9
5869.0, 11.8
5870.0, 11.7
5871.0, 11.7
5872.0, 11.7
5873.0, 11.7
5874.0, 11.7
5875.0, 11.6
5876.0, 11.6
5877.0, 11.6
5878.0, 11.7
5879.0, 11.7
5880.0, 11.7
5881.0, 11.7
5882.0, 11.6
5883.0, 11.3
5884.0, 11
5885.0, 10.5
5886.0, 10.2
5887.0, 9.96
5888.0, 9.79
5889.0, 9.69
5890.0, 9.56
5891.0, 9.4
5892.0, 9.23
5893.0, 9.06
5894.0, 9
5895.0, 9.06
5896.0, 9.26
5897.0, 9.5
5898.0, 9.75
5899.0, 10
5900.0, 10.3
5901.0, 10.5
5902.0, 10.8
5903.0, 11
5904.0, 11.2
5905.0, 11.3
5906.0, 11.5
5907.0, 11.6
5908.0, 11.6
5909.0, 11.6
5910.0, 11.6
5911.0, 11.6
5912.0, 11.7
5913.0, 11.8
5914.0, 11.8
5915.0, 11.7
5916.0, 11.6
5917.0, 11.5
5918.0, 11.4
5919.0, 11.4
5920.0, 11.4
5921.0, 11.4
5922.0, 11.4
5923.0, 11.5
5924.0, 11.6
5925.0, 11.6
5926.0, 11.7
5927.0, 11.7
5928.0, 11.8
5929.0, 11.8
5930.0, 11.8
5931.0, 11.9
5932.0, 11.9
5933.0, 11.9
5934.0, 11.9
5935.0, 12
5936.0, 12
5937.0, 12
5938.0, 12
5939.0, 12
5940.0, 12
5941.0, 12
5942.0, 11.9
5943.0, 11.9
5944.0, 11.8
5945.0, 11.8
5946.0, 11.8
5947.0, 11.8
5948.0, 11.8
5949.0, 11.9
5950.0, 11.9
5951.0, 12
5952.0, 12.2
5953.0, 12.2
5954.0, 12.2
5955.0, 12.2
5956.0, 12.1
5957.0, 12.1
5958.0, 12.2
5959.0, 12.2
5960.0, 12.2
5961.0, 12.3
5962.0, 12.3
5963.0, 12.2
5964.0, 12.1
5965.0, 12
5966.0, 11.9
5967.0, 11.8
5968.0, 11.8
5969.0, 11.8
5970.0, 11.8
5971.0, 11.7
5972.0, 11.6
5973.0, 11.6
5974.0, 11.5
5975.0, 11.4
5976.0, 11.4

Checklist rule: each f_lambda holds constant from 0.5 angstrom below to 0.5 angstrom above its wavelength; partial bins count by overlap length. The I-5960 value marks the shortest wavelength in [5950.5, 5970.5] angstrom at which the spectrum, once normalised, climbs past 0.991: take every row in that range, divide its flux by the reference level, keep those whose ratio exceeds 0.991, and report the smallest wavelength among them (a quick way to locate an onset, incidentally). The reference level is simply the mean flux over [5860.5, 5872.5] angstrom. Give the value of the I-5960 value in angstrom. 5951.0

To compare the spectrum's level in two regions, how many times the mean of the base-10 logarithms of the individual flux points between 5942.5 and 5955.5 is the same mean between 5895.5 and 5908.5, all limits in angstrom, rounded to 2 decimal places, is 1.05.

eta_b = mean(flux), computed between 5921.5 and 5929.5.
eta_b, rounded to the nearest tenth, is 11.6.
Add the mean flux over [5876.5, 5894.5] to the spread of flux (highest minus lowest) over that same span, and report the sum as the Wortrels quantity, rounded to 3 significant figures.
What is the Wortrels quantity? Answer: 13.2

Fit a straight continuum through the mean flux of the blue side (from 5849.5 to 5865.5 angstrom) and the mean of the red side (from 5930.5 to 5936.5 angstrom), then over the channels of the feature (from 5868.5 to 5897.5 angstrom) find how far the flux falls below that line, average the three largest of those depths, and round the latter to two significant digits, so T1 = 2.8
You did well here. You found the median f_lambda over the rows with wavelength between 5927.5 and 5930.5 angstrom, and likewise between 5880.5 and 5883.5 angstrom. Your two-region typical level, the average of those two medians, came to 11.7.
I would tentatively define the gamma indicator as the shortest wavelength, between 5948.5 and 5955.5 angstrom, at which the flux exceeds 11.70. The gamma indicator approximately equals 5949.0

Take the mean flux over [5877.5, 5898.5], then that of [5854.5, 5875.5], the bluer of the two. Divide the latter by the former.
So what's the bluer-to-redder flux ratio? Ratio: 1.15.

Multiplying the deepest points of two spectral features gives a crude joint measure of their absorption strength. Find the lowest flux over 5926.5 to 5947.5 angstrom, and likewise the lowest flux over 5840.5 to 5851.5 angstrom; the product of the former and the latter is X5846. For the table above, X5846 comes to 139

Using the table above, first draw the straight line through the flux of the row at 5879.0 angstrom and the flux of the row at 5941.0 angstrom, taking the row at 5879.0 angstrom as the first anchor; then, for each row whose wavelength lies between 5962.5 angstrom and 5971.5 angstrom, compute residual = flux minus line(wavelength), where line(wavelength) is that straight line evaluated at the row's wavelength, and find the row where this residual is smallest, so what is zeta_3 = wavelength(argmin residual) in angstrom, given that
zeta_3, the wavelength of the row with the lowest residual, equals 5971.0 angstrom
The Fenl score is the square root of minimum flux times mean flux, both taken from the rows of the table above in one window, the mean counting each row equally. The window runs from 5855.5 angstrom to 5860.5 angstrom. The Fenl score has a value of 11.6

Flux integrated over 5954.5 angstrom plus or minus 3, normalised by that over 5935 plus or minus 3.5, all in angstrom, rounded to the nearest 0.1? 0.9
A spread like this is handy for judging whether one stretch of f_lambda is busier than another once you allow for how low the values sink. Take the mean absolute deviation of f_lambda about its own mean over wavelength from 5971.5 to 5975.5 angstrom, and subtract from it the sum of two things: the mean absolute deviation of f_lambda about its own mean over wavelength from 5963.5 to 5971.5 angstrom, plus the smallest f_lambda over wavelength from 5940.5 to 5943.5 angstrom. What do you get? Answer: -11.9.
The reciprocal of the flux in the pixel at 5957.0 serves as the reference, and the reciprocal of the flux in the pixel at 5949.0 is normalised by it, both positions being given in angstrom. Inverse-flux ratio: 1.02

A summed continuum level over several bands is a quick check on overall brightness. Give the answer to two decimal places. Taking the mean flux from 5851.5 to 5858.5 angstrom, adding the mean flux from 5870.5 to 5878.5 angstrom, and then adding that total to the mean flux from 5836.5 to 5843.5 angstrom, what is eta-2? 35.59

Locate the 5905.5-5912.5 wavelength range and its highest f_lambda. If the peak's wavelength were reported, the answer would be 5912.0 angstrom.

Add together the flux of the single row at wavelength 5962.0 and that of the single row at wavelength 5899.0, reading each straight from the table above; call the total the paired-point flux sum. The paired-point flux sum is 22.3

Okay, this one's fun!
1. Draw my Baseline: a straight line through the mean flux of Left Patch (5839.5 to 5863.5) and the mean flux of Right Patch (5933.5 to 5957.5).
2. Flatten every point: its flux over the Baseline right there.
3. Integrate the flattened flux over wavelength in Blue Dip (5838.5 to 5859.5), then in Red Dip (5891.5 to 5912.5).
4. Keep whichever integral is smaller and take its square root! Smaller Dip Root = 4.30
